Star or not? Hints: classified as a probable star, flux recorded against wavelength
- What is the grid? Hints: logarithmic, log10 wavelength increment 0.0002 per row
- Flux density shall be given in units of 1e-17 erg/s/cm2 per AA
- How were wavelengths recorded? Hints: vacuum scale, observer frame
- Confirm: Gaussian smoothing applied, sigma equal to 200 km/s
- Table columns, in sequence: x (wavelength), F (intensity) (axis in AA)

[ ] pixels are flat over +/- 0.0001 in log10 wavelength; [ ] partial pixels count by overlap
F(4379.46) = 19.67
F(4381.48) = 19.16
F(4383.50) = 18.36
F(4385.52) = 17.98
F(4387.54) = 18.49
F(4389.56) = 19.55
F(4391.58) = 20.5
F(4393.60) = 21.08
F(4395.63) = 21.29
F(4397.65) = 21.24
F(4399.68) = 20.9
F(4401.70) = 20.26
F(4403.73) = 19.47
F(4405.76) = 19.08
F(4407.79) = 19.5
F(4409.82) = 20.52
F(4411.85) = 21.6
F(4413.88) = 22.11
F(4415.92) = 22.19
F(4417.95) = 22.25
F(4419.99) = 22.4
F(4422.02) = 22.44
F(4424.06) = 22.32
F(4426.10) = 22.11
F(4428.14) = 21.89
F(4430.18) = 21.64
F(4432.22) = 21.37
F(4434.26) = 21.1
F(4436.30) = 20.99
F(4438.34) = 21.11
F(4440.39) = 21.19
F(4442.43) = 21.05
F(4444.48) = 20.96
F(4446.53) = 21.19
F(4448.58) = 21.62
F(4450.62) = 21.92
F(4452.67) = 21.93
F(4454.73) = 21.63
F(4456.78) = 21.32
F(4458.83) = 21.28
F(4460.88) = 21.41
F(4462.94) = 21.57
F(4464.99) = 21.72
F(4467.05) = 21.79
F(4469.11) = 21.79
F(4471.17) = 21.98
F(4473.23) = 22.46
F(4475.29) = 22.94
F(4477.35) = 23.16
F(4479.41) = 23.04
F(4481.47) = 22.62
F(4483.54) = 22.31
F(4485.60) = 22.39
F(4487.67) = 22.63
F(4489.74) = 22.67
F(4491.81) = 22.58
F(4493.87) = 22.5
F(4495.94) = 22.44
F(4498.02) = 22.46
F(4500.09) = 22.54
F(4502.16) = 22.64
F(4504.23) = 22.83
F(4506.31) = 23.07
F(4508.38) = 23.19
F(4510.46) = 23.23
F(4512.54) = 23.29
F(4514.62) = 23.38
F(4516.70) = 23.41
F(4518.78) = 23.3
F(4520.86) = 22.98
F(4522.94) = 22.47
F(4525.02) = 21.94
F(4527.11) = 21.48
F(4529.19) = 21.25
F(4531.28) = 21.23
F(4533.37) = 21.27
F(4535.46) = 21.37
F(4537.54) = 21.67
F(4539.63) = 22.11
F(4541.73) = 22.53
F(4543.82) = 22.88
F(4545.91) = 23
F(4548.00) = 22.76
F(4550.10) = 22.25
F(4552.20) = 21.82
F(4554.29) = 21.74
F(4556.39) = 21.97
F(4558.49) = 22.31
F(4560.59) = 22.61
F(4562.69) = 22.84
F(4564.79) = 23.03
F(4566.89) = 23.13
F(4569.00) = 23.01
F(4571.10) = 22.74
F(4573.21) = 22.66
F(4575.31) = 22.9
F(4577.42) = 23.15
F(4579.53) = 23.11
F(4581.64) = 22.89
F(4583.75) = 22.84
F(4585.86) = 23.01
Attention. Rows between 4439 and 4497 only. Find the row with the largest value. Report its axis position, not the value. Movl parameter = 4477.35 AA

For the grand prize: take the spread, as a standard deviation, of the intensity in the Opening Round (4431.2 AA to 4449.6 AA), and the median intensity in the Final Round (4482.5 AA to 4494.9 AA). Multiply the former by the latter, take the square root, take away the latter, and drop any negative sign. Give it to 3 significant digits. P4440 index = 20.4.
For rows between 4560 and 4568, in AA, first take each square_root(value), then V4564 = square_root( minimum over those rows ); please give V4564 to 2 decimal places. 2.18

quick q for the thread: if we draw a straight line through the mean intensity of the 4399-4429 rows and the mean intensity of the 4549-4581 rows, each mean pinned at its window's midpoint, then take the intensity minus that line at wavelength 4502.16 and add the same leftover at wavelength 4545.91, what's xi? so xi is 1.13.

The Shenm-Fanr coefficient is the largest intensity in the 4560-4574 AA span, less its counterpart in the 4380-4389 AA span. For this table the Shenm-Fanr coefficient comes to 4.0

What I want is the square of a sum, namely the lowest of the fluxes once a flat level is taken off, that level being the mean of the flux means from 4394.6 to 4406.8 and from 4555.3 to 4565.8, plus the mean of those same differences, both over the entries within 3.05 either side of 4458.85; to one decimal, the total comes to 0.1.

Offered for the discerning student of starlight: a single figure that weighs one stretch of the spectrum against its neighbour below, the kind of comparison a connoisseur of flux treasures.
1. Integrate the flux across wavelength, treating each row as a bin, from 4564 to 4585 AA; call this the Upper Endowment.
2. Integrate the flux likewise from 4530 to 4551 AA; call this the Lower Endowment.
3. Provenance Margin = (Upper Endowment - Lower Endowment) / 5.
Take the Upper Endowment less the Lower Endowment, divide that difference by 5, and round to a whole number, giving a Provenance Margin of 4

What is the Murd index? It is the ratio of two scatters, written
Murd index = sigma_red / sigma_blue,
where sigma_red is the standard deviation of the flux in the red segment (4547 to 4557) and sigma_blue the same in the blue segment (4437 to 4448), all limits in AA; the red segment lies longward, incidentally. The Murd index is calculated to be 4.2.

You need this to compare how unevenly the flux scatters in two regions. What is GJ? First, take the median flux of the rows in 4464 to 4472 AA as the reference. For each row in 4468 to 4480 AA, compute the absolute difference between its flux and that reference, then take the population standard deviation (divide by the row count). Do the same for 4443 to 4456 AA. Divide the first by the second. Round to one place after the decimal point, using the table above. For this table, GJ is 1.9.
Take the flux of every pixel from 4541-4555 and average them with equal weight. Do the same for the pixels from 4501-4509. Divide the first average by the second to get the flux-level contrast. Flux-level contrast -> 0.98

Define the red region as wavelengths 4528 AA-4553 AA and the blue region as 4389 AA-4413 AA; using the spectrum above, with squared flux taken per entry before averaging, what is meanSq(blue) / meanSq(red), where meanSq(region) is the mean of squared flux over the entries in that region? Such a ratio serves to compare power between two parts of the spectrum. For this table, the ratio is 0.86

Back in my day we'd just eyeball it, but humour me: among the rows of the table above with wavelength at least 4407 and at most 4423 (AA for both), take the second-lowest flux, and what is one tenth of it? 2.05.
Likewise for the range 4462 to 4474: 2.17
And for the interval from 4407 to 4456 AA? 2.05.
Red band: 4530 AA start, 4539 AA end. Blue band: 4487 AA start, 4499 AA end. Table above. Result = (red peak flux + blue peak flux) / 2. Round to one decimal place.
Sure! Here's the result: 22.2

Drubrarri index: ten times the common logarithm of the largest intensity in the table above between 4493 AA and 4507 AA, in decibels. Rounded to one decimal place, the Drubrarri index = 13.6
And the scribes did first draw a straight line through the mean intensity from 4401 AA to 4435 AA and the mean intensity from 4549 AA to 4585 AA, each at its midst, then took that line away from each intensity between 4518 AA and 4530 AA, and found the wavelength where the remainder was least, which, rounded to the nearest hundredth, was 4529.19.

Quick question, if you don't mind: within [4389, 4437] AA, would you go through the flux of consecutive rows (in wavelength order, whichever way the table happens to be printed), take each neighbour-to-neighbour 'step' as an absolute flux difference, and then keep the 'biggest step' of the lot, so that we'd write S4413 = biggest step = 1.08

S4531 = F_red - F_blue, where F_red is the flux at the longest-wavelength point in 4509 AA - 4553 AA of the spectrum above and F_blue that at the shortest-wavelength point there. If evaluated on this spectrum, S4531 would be -1.4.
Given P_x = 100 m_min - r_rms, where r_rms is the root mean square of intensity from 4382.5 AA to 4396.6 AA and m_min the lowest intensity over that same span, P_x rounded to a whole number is 1778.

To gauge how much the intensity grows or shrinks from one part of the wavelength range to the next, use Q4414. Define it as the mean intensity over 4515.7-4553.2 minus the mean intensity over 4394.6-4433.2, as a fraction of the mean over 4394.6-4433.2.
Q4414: 0.04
